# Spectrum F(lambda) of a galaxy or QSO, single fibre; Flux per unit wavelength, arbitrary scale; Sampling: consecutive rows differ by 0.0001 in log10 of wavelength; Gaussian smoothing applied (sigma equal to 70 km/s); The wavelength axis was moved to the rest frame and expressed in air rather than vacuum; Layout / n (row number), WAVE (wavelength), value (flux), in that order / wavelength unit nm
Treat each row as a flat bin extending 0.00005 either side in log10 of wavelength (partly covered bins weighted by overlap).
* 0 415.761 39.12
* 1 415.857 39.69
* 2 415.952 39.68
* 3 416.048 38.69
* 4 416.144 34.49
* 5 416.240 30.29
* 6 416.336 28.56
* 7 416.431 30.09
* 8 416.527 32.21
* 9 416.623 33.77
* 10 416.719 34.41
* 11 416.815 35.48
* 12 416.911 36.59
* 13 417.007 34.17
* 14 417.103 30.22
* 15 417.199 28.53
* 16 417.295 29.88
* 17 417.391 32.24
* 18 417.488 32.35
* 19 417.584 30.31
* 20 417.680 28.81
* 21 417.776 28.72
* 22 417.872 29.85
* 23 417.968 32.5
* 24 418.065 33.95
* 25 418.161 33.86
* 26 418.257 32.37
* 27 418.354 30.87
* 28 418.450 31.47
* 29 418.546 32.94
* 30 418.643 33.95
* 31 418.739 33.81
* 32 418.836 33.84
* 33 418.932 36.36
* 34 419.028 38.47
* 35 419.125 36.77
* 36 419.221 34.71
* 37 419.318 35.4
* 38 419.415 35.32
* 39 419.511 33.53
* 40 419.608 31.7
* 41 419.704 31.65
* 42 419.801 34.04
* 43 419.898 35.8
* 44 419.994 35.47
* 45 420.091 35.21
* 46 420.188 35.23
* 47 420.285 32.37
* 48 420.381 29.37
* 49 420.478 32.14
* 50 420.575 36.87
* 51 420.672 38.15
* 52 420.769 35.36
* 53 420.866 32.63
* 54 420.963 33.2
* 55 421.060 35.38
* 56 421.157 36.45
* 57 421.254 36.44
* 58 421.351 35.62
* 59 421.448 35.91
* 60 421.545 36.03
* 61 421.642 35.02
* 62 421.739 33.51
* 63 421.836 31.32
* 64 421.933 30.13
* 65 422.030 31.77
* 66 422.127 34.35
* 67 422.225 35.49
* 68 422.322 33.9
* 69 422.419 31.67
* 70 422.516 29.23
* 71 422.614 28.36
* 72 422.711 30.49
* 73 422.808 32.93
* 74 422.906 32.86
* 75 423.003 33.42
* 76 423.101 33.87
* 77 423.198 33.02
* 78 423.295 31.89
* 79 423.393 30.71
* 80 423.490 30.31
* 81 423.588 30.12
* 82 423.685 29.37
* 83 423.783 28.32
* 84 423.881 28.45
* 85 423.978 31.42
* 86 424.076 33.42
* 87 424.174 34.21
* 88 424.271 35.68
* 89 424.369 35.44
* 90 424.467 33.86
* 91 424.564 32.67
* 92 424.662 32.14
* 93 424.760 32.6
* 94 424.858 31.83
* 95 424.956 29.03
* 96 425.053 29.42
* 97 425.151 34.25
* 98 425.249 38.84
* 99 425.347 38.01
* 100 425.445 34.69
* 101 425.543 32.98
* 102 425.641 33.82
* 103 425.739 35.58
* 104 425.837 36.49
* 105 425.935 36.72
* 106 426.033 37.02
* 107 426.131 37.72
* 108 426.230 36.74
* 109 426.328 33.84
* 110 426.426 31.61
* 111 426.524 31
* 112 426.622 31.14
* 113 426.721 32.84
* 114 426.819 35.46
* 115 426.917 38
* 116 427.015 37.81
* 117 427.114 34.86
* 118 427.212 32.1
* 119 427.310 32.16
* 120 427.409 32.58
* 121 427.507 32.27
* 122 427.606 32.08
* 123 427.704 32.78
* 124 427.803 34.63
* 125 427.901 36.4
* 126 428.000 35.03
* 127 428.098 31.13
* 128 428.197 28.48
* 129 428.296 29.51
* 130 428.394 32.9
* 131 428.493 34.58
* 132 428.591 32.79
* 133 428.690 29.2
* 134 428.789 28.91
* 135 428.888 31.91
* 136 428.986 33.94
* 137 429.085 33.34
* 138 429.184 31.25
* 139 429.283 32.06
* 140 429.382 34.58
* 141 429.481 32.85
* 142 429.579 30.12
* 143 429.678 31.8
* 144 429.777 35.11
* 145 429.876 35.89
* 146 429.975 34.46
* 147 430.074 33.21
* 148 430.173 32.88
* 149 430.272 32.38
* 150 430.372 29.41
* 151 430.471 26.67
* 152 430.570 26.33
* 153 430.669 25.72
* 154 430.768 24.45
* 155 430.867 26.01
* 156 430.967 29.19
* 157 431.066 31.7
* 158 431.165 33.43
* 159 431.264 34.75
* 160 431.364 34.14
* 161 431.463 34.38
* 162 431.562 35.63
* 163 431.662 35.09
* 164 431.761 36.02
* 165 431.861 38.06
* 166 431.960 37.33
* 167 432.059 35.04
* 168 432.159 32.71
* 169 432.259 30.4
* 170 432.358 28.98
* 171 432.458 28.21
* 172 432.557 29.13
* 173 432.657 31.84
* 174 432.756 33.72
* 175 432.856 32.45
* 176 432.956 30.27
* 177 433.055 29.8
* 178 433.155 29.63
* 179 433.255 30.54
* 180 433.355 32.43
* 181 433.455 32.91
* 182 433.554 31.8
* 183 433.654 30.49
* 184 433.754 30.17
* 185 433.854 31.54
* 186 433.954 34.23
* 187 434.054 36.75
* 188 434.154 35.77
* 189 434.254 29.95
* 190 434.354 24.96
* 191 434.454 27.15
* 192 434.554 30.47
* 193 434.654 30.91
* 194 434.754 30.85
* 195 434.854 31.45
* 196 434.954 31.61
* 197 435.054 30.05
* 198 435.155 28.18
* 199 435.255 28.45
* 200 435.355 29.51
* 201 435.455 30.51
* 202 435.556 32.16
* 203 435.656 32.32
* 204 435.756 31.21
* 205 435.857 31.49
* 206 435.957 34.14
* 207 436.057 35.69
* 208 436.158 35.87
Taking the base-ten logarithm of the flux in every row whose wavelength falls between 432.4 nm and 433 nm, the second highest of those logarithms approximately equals 1.511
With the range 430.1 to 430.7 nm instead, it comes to 1.510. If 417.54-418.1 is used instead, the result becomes 1.512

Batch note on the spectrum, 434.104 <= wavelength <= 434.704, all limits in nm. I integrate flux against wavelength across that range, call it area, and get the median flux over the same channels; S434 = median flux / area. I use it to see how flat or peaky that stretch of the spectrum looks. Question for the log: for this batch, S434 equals 1.69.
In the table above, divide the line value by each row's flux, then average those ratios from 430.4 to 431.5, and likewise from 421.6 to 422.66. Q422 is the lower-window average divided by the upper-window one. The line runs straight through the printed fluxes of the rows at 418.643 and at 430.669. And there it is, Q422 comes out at 1.12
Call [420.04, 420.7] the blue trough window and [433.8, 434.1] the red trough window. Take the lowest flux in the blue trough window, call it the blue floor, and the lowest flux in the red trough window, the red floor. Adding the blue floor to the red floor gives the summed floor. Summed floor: 60.9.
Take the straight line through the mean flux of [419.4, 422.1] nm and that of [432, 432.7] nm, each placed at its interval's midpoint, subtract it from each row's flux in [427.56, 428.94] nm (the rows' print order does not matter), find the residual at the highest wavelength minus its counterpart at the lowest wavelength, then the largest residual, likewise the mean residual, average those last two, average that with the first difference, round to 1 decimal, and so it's 1.2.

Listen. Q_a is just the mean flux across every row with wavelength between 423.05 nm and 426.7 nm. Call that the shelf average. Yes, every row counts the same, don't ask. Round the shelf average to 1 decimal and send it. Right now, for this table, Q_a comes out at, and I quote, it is 33.2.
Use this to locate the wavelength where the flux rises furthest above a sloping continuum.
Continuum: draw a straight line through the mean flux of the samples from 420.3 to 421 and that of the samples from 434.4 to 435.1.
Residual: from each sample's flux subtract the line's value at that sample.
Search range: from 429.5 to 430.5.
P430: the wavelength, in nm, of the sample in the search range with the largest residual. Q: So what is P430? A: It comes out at 429.876 nm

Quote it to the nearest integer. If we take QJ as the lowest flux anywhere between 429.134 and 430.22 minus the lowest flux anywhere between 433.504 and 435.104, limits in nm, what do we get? 5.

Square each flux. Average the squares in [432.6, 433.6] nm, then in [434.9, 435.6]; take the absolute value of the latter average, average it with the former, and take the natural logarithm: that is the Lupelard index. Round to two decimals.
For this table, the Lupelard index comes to 6.86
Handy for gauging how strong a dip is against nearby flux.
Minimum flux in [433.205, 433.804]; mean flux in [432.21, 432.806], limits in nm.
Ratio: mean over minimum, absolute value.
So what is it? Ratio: 1.01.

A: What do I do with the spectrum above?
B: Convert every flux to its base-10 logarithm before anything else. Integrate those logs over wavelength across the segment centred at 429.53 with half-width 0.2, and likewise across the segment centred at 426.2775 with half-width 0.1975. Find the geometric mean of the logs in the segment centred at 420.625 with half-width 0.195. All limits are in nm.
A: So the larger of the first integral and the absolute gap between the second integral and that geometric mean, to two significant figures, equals 0.94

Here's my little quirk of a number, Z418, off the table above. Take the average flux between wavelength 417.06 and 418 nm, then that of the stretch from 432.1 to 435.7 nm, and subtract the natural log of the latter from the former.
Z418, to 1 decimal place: 26.9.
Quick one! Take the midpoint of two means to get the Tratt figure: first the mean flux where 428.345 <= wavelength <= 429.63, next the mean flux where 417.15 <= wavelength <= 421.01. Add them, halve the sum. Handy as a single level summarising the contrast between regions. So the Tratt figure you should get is 32.7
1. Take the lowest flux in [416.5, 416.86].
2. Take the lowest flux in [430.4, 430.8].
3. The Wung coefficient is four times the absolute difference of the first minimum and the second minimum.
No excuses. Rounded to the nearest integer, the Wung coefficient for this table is 31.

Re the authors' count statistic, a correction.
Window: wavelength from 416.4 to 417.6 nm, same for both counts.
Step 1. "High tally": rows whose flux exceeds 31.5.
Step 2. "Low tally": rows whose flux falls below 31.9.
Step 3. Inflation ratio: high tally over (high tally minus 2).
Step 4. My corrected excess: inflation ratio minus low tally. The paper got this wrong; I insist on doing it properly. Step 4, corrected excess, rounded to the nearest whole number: -4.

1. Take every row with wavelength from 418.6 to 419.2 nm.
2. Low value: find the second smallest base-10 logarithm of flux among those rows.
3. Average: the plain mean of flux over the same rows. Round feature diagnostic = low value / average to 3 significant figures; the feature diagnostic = 0.0430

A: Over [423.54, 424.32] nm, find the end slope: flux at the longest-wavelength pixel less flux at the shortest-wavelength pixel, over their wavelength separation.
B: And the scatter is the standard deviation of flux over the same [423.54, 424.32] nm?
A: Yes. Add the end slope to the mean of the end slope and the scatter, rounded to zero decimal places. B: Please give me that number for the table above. 14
